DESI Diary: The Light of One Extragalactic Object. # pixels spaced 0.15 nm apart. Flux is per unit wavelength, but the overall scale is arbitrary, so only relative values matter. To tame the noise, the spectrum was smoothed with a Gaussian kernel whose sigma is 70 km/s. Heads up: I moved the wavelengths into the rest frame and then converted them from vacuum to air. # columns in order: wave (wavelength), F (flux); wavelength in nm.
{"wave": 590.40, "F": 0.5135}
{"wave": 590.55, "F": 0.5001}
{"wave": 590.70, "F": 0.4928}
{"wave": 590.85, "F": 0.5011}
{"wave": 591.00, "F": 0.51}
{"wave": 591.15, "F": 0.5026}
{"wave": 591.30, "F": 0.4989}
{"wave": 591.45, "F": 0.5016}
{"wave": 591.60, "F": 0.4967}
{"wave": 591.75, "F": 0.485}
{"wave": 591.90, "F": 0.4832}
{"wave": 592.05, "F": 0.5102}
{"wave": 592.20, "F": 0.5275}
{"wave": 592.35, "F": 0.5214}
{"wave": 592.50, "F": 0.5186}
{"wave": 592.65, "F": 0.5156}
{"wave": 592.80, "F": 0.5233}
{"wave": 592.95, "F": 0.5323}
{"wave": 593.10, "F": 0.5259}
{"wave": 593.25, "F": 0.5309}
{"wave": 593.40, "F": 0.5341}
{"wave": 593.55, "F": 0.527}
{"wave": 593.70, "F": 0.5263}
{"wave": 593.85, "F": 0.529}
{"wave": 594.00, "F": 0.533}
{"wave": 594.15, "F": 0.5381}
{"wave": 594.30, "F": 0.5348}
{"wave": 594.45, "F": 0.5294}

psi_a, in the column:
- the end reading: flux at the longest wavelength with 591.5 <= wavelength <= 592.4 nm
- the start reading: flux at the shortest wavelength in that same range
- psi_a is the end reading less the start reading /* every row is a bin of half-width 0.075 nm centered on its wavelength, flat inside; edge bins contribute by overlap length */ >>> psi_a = 0.025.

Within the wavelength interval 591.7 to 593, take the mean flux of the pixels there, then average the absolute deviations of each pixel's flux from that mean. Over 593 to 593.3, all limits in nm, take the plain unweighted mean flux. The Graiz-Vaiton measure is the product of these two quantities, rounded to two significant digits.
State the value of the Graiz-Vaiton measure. 0.0071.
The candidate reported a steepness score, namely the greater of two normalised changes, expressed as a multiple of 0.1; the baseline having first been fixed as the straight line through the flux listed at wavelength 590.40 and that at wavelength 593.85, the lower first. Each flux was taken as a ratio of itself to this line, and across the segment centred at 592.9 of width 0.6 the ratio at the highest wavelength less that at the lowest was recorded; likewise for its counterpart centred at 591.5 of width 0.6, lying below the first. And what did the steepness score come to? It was 0.16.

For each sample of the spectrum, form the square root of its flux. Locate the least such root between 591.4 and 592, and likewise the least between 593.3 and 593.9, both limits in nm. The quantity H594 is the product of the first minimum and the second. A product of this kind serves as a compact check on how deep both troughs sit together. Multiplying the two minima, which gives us 0.5043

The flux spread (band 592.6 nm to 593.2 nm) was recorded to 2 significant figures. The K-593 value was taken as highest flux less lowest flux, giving 0.017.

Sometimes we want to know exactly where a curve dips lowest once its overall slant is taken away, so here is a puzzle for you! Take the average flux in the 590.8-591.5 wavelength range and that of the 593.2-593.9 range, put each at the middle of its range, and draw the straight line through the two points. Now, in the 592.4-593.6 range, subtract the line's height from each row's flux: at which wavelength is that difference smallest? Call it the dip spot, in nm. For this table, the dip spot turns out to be 592.65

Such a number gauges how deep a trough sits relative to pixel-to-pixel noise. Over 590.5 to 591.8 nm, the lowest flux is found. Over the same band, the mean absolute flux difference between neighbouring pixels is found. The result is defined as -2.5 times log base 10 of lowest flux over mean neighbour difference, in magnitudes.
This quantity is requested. -4.62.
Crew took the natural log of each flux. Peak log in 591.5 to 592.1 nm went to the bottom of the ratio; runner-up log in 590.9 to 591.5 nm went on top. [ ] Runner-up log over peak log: 1.02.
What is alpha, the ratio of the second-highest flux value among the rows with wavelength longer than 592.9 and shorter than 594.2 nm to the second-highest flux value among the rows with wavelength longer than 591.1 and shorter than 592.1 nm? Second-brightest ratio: 1.06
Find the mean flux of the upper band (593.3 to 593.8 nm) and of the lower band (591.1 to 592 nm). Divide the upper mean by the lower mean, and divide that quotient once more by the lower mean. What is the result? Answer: 2.16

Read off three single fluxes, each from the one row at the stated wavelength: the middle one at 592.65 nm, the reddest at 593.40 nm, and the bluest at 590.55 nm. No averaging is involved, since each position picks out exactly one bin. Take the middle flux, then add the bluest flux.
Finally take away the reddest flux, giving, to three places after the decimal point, 0.482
